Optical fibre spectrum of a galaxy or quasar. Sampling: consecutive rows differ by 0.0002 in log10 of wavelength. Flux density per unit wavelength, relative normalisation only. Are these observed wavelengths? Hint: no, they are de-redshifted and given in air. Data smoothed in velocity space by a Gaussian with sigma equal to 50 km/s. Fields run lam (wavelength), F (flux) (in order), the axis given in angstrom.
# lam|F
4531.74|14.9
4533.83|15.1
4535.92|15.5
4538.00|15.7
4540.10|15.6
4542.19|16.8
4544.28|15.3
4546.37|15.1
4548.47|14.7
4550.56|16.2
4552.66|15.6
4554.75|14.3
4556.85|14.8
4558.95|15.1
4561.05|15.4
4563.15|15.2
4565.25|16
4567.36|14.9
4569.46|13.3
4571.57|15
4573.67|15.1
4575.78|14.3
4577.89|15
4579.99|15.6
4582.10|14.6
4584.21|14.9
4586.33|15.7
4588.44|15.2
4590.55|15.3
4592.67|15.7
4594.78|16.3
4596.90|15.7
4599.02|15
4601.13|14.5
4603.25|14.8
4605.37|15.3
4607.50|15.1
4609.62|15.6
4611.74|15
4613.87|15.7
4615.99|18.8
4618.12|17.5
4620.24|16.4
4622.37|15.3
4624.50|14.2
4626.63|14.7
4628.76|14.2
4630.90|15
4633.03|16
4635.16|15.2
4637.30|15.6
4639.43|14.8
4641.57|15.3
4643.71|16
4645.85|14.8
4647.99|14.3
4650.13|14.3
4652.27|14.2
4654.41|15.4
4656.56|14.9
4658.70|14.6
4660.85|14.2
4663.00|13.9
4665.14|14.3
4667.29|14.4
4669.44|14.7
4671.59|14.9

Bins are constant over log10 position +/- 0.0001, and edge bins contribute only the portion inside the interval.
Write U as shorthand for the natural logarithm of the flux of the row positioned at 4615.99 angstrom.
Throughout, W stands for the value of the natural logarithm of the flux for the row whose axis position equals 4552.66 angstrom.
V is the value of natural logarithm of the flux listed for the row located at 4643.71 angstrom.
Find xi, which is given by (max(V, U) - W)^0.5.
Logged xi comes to 0.43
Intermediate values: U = 2.93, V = 2.77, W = 2.75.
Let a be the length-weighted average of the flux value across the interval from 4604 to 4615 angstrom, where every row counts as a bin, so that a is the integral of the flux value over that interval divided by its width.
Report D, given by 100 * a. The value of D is 1534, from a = 15.3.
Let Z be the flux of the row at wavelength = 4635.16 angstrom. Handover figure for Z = 15.2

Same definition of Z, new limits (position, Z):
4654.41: 15.4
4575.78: 14.3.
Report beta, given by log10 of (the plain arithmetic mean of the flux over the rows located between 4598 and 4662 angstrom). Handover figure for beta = 1.18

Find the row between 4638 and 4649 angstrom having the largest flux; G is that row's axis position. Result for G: 4643.71 angstrom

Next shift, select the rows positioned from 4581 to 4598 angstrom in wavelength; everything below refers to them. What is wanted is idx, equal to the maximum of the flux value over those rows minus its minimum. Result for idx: 1.7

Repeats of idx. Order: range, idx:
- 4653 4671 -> 1.5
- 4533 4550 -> 2.1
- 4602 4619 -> 4.0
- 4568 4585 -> 2.3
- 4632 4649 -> 1.7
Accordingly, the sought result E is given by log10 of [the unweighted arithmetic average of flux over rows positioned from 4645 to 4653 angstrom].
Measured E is 1.16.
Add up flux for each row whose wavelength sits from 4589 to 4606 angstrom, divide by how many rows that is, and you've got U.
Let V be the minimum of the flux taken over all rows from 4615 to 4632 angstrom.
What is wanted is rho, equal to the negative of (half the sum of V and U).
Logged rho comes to -14.8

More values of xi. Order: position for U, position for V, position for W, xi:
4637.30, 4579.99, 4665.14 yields 0.29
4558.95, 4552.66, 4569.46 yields 0.40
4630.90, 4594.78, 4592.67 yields 0.19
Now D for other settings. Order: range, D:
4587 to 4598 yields 1564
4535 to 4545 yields 1580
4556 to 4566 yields 1529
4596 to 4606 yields 1505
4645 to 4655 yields 1457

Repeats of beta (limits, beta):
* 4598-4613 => 1.18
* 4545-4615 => 1.18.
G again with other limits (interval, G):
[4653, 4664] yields 4654.41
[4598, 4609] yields 4605.37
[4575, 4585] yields 4579.99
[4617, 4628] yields 4618.12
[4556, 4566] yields 4565.25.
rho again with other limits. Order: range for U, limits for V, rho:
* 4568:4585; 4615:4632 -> -14.5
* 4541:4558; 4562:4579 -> -14.3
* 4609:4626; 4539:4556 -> -15.2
